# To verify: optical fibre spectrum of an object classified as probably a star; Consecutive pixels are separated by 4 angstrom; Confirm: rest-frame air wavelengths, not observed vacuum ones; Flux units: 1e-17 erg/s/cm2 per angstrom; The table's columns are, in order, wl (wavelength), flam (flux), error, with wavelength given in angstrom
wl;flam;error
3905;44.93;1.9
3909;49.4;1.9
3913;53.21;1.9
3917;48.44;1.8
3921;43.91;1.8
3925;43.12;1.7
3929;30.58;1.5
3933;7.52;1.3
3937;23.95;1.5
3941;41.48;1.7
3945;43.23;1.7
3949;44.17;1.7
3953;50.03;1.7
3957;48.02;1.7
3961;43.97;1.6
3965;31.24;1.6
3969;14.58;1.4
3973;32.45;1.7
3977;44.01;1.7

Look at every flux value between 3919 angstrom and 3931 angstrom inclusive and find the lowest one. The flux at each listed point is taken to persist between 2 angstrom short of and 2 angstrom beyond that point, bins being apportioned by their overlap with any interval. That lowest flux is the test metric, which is 30.58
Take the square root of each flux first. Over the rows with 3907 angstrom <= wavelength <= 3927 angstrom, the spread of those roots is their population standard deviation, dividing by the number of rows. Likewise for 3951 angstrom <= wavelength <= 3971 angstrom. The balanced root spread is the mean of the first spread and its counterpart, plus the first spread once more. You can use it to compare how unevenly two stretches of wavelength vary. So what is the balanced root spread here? 1.0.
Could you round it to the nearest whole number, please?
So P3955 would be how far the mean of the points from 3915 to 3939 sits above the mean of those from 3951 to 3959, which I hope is -16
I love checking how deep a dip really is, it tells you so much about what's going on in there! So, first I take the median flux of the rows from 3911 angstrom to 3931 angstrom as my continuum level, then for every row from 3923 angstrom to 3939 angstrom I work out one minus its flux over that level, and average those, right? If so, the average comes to 0.4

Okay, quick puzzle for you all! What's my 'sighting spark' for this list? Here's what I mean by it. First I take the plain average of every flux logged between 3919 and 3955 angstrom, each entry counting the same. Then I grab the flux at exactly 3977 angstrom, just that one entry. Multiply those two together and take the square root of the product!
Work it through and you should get 40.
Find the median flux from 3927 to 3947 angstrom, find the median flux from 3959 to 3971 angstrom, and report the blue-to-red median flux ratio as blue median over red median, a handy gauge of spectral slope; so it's 0.98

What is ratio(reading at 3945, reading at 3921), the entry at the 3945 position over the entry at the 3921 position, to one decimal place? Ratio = 1.0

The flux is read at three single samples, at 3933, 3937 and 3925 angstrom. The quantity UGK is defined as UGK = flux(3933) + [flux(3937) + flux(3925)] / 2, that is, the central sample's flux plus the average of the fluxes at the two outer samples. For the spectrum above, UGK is 41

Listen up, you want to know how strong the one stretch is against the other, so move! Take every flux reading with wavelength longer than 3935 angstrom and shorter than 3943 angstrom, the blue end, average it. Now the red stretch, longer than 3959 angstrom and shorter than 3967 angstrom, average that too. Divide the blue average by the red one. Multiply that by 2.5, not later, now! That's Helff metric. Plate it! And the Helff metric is 2.2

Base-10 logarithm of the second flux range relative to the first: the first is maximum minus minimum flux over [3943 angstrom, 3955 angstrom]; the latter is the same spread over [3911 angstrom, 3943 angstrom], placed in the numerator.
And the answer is 0.83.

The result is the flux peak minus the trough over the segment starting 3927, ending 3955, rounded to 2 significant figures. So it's 43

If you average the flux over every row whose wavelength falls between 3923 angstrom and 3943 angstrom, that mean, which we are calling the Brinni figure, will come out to 29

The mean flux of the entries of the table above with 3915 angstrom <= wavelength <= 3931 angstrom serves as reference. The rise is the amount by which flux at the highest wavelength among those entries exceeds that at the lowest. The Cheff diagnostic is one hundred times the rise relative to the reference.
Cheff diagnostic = -43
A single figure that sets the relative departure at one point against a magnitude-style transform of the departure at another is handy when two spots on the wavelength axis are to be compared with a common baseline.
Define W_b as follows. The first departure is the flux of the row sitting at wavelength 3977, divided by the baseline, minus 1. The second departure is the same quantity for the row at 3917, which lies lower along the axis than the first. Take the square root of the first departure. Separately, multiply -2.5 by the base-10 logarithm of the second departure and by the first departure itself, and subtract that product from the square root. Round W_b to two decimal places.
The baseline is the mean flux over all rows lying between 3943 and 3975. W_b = 0.17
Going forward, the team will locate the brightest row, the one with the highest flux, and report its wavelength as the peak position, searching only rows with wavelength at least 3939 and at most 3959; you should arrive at 3953 angstrom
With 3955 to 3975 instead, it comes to 3957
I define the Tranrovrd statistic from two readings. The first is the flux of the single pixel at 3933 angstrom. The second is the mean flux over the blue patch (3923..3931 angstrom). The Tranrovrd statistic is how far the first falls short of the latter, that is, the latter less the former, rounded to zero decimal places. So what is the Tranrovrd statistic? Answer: 29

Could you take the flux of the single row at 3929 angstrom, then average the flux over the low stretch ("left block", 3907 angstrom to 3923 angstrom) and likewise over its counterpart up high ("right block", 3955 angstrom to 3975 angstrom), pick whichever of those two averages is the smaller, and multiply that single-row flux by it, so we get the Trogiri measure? 1041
